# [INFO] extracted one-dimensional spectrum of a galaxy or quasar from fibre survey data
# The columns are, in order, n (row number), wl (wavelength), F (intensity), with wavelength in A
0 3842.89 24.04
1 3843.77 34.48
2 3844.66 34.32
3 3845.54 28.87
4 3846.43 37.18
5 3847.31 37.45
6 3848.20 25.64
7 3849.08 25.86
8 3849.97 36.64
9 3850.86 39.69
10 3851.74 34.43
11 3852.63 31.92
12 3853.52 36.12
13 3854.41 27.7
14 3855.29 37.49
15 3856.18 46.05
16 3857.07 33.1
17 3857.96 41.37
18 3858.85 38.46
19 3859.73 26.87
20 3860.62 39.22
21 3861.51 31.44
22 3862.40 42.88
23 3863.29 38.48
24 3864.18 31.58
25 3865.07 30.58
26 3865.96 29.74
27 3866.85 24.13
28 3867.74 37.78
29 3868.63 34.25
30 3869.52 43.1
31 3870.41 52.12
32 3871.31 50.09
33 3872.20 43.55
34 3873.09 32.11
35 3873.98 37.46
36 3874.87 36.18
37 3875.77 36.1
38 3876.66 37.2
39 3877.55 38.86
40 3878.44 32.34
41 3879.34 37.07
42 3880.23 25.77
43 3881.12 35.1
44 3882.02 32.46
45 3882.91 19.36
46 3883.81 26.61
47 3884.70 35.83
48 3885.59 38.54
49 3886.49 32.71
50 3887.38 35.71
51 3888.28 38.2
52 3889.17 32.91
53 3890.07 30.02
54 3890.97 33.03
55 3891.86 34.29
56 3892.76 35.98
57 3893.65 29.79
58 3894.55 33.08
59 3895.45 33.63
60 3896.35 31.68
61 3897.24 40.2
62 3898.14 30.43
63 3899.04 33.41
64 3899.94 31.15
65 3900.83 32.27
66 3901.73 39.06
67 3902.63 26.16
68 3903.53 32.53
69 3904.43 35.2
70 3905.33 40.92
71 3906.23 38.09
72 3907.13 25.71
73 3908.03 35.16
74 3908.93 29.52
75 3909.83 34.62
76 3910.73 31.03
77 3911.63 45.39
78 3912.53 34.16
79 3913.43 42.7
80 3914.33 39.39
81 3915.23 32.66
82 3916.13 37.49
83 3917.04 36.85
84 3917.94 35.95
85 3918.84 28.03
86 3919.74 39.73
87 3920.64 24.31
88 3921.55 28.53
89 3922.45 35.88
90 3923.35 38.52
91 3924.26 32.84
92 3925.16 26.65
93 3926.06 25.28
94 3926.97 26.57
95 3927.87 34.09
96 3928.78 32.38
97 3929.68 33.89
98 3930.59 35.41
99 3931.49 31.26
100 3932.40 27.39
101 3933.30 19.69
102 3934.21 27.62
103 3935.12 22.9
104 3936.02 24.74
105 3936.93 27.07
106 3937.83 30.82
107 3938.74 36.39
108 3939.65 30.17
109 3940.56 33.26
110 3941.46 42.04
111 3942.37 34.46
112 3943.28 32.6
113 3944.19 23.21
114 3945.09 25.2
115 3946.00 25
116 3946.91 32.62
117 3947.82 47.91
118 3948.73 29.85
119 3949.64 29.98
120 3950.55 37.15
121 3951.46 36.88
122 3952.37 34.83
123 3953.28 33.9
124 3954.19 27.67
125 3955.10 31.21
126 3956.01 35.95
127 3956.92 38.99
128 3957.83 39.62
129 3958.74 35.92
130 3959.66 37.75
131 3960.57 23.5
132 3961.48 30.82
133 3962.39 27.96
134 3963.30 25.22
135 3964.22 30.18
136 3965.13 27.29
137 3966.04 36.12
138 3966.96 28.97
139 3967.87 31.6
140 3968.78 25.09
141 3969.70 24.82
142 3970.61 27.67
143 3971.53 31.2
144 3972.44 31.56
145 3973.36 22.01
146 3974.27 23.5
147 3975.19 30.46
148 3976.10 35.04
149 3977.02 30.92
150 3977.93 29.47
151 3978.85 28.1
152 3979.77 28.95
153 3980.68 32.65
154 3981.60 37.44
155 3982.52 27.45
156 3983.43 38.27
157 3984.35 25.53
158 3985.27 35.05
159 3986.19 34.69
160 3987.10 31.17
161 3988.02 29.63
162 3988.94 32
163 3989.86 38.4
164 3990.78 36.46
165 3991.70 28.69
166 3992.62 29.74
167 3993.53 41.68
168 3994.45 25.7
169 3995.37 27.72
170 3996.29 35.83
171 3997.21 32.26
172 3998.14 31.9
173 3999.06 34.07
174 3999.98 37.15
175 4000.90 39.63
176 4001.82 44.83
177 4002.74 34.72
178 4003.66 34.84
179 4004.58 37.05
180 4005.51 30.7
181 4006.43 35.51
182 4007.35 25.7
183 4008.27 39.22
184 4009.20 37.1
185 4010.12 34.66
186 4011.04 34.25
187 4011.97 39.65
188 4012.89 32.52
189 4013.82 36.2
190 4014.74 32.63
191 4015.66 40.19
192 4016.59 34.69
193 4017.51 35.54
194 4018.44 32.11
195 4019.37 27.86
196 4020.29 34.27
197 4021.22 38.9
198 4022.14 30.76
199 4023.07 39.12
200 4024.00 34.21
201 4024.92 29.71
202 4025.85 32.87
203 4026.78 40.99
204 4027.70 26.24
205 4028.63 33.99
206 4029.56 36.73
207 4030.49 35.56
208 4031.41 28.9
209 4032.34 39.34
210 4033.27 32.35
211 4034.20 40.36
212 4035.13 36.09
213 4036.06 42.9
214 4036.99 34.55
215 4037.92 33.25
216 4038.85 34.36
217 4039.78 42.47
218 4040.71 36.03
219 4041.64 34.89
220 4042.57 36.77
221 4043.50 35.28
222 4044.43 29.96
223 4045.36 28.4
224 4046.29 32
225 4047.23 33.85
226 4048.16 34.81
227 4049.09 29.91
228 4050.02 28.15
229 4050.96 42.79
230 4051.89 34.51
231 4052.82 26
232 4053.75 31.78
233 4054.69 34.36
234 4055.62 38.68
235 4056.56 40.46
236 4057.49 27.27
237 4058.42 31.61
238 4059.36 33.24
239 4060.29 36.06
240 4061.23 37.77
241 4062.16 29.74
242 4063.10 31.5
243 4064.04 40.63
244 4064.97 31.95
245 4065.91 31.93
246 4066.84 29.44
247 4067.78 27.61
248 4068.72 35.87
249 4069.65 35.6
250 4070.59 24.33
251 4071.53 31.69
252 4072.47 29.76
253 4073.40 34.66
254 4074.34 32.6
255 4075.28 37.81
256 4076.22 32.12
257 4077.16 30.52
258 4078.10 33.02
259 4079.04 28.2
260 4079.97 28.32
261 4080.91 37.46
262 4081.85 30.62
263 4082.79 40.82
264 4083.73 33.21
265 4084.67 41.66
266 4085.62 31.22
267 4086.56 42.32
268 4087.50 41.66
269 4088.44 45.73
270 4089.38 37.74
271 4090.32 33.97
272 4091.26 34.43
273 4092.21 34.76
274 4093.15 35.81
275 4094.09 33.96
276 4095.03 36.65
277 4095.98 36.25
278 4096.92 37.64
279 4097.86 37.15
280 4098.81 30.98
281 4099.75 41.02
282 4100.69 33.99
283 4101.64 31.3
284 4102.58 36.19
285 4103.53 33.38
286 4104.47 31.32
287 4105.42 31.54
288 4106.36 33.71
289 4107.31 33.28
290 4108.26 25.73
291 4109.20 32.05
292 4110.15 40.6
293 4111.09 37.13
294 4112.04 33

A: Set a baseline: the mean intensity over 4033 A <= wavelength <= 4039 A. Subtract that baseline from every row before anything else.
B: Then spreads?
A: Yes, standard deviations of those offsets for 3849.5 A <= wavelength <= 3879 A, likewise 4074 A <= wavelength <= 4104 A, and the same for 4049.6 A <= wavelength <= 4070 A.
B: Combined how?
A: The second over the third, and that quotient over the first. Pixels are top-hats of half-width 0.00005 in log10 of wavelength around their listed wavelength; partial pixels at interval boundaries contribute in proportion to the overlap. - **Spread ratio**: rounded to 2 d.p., 0.15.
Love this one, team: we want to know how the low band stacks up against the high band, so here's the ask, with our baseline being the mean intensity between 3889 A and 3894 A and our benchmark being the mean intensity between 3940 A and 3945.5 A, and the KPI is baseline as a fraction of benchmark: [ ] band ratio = 1.03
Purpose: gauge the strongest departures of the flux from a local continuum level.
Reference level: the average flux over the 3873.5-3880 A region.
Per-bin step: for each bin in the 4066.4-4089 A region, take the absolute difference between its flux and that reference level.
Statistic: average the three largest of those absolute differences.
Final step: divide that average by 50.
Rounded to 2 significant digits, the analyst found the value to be 0.20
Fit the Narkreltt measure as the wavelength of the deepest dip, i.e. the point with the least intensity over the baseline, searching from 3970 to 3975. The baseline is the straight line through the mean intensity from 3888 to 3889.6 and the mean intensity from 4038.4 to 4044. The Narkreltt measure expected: 3973.36 A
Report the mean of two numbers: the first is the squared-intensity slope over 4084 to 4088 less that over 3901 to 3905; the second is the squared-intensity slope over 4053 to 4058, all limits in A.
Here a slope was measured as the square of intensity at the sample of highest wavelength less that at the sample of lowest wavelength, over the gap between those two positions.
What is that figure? 17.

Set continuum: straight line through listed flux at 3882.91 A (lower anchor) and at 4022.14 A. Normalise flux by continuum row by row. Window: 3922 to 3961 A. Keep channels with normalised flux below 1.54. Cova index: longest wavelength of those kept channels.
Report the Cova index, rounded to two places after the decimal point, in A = 3960.57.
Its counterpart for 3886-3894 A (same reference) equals 3893.65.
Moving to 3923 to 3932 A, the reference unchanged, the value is 3931.49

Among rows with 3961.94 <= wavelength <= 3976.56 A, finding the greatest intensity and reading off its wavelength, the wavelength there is 3966.04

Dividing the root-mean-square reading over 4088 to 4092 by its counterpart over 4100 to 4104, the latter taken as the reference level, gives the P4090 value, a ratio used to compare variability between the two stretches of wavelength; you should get 1.13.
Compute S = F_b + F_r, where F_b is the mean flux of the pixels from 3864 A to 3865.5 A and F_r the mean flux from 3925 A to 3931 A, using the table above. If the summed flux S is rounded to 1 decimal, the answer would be 61.7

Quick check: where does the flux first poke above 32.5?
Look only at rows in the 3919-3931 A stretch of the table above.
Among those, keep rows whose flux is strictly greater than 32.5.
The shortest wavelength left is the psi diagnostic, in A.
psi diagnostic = 3919.74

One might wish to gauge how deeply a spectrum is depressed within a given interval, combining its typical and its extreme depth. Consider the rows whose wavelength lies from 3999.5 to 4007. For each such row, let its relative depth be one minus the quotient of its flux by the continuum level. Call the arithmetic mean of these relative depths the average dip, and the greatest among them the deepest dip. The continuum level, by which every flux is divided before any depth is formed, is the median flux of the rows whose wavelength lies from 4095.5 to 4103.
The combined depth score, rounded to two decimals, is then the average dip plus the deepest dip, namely 0.14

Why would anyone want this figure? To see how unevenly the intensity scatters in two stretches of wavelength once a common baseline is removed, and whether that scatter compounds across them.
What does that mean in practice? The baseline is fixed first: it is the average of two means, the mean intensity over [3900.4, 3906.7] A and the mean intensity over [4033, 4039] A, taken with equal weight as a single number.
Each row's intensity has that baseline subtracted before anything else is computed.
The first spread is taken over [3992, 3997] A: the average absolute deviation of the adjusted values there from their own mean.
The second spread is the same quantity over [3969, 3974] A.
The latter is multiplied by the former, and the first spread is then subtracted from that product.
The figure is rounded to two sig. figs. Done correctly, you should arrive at 12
